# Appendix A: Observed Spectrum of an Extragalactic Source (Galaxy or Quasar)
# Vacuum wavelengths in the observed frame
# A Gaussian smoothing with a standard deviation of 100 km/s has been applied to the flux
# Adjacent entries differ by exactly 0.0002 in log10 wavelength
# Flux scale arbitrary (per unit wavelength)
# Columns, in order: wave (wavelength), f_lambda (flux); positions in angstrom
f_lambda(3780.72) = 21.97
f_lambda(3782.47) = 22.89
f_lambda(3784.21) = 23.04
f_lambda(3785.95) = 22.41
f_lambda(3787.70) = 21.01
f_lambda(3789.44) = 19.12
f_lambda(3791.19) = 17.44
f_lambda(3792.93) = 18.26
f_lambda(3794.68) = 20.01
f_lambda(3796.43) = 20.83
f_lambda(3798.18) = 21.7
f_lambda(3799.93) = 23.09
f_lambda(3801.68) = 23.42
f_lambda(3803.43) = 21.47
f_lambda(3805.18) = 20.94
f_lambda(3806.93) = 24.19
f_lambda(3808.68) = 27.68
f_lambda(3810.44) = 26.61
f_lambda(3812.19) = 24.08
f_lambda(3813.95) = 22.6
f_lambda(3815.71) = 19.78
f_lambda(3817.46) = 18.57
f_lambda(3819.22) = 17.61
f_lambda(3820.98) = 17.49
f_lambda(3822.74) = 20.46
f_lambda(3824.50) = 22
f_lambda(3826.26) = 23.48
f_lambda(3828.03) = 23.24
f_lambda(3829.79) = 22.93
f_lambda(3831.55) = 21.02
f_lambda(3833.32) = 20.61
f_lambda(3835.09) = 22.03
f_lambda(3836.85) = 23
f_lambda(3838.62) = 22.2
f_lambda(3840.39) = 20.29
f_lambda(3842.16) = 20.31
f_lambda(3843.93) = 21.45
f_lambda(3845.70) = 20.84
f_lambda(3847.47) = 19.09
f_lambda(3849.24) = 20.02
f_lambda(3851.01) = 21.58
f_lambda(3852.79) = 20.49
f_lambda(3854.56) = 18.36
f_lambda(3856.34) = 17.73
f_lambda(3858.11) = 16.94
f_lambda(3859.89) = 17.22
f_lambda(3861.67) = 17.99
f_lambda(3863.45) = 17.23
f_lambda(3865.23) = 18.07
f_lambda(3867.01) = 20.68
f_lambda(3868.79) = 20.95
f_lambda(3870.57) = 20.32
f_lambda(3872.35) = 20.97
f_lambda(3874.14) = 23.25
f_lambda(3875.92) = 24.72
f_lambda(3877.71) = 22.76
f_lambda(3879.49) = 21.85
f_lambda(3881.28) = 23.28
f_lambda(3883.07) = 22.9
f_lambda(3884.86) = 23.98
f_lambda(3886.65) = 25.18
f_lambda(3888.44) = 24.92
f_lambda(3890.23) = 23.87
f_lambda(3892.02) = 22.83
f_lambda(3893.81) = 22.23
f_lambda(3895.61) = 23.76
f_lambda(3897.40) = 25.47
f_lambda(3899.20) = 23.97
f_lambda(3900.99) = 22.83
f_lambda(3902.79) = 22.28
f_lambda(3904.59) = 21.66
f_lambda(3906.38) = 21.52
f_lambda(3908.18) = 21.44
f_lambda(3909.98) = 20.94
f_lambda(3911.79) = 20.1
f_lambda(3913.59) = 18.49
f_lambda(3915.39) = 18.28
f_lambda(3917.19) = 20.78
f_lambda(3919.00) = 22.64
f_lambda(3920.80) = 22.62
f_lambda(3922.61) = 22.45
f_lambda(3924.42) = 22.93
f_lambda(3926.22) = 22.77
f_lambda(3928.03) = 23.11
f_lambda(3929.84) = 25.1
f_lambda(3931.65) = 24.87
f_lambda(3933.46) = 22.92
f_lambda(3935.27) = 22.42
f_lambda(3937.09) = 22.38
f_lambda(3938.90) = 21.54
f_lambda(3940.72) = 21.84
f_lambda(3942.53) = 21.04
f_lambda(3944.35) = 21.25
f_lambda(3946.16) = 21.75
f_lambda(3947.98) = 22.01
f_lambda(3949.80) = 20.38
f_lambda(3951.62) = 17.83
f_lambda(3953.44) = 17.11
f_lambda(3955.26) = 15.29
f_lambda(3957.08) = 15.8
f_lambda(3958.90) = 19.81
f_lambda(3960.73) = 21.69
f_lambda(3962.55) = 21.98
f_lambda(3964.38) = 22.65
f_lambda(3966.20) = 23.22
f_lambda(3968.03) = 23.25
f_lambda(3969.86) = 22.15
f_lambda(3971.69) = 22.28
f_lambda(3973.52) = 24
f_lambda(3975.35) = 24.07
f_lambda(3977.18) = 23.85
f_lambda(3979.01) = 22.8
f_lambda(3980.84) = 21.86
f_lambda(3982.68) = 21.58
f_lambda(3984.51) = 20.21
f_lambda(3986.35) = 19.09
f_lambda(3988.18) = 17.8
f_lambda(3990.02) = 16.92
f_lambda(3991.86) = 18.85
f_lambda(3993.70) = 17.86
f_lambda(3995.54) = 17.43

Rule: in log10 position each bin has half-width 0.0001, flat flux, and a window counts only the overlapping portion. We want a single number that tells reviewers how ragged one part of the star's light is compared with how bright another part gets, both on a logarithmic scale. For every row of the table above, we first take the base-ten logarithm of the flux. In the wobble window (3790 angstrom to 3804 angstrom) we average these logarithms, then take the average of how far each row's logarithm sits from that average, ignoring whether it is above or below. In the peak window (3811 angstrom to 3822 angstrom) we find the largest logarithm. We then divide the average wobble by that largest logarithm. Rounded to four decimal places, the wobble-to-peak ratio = 0.0258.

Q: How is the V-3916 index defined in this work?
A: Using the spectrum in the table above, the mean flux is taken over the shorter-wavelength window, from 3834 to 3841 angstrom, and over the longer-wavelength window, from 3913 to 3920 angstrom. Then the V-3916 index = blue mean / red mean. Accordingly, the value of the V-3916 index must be 1.09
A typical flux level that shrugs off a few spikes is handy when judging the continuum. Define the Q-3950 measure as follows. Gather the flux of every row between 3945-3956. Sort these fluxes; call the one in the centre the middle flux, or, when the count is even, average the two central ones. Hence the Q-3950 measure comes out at 19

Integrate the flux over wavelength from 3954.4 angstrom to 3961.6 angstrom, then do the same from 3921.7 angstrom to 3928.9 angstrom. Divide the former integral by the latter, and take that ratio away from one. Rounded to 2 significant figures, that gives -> 0.20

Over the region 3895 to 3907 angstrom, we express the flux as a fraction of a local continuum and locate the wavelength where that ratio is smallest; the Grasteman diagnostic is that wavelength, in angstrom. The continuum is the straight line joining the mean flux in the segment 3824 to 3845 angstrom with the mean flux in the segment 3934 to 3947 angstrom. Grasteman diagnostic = 3906.38 angstrom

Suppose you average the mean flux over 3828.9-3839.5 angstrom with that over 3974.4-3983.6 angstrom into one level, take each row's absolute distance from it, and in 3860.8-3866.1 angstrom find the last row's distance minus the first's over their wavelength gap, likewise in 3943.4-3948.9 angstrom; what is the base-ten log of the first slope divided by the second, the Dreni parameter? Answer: -1.0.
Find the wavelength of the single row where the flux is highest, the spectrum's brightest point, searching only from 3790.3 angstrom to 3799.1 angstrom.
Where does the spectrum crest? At 3798.18 angstrom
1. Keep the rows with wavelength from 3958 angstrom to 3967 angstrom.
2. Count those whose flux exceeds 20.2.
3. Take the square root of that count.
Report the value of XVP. 2.00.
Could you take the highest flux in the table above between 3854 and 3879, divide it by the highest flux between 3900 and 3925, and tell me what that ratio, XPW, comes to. 1.08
